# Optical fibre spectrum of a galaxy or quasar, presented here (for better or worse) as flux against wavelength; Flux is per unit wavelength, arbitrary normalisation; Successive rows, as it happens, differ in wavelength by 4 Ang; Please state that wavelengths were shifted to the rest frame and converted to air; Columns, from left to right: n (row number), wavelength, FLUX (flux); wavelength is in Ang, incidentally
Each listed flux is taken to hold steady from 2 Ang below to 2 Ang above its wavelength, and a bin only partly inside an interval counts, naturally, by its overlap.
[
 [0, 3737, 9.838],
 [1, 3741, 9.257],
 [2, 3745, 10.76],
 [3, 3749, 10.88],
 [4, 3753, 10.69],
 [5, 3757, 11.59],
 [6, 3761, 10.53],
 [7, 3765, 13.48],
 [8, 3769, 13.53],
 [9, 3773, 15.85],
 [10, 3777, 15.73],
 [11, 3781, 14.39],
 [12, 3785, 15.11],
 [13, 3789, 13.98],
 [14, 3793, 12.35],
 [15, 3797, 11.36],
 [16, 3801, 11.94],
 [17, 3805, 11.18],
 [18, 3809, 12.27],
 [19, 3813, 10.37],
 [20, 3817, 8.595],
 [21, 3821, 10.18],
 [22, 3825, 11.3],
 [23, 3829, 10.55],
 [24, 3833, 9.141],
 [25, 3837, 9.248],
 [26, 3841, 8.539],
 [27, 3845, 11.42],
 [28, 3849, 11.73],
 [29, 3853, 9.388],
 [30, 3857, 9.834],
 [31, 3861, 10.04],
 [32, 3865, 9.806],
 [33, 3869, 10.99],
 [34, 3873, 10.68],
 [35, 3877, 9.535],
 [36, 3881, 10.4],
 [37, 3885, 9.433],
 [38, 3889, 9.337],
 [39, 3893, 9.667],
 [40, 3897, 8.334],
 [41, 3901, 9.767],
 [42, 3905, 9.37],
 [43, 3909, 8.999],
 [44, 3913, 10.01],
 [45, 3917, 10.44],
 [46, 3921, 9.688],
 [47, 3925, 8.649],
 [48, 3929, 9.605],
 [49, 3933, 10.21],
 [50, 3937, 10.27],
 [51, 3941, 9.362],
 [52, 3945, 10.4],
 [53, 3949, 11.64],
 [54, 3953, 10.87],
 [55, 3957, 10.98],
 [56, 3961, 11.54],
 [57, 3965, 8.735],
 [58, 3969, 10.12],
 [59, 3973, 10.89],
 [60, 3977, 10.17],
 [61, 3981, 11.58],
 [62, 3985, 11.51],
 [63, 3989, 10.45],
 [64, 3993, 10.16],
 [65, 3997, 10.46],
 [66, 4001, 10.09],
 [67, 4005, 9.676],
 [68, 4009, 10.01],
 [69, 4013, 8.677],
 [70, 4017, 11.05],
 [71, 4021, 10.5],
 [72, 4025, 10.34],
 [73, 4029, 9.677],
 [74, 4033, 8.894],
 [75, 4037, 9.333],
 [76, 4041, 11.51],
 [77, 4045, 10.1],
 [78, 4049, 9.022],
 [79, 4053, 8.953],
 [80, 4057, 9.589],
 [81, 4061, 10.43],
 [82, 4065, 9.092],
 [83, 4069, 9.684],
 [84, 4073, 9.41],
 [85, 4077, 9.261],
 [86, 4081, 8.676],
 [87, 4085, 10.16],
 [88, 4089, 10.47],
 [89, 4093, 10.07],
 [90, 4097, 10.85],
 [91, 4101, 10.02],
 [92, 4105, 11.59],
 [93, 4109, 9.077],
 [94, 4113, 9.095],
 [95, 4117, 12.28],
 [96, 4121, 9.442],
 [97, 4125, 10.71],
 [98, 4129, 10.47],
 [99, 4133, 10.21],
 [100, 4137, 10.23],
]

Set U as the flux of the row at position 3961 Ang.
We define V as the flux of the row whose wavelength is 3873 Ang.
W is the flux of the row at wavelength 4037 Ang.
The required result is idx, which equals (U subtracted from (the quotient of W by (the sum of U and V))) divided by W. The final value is -1.19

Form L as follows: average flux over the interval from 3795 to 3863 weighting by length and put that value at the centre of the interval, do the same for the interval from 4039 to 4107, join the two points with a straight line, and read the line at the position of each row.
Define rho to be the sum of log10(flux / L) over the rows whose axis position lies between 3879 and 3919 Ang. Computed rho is -0.32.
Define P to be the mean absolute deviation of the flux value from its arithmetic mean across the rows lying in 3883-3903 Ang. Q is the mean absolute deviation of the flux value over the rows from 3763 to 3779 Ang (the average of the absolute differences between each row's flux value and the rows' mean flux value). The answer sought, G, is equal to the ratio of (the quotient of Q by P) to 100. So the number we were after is 0.029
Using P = 0.39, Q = 1.14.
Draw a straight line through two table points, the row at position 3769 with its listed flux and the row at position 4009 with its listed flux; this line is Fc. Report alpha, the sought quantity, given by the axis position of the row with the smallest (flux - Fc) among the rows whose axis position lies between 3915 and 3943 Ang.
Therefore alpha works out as 3925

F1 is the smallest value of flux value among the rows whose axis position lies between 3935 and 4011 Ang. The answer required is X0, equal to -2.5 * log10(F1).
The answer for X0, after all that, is -2.35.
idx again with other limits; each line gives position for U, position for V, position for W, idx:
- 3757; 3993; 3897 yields -1.34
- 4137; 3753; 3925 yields -1.13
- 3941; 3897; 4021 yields -0.84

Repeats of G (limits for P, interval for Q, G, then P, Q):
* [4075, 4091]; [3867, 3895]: 0.009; 0.67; 0.59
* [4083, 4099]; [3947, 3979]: 0.026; 0.27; 0.71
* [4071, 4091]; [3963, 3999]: 0.010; 0.58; 0.58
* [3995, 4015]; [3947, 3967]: 0.017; 0.48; 0.81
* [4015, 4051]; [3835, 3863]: 0.012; 0.73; 0.89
